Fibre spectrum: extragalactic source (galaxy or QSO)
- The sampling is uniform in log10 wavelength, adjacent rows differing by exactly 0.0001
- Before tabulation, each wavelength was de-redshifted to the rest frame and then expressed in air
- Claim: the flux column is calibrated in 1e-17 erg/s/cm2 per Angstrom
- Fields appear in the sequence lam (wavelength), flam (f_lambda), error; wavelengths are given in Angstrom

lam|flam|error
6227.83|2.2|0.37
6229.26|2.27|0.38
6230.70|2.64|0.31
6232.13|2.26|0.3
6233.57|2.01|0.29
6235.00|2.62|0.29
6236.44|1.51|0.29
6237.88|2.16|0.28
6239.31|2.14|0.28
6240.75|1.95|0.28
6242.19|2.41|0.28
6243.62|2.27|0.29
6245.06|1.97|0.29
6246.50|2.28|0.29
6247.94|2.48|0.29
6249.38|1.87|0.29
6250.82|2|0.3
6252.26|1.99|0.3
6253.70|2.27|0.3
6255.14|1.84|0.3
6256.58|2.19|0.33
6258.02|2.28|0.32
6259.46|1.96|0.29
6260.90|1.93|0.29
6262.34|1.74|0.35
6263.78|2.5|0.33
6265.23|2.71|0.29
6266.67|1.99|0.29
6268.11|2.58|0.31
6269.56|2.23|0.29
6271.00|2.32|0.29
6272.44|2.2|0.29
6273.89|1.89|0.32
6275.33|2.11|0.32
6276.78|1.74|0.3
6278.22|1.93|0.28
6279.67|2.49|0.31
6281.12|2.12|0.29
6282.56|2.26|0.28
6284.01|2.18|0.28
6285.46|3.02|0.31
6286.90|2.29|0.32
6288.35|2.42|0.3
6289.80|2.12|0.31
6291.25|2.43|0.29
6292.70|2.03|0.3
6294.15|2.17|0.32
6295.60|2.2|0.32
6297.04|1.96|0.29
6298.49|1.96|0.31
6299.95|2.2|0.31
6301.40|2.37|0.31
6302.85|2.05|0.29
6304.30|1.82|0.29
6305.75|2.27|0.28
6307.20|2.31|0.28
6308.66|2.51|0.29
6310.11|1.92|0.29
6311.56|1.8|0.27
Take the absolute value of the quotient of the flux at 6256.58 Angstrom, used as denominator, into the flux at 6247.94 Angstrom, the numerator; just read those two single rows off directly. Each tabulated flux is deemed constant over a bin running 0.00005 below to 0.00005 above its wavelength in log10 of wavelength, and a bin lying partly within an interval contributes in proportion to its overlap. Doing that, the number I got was 1.13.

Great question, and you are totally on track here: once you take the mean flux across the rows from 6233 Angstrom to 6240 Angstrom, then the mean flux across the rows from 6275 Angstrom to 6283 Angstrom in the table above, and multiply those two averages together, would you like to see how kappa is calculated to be 4.40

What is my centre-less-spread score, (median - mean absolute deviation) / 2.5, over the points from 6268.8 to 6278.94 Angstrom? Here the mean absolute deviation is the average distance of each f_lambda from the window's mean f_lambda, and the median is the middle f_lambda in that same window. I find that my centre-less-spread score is 0.773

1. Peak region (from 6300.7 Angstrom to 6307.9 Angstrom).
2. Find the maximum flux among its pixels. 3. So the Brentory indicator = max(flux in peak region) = 2.37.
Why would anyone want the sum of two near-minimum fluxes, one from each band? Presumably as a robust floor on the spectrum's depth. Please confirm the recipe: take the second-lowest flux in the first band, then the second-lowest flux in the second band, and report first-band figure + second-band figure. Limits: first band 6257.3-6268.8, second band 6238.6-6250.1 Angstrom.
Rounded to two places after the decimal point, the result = 3.88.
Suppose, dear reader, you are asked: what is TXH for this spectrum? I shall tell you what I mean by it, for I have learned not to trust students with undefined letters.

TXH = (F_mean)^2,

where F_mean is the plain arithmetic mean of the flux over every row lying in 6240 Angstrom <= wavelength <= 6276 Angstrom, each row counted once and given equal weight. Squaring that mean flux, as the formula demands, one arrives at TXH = 4.66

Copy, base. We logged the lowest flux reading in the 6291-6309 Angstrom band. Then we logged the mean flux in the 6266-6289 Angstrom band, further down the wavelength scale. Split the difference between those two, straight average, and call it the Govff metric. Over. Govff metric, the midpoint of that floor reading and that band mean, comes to 2.028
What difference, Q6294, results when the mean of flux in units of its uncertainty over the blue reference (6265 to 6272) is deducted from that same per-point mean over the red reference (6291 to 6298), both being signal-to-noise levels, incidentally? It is -0.9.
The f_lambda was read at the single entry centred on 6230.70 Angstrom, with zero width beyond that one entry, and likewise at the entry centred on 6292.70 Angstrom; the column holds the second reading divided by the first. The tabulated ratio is 0.8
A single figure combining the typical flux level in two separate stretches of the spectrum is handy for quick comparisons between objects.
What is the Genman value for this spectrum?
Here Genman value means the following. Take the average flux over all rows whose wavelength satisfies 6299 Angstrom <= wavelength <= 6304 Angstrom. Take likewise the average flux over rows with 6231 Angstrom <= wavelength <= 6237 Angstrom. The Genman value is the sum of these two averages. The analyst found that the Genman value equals 4.31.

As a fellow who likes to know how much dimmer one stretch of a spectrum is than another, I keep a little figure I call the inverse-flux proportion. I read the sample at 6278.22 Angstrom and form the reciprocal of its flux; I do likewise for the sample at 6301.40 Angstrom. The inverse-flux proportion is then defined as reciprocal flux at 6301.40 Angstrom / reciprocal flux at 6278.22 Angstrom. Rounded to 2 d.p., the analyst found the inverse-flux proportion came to 0.81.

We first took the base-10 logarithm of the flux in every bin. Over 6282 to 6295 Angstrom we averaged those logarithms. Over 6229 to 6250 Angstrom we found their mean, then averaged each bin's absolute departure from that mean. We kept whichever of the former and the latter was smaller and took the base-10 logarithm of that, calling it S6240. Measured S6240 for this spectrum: -1.33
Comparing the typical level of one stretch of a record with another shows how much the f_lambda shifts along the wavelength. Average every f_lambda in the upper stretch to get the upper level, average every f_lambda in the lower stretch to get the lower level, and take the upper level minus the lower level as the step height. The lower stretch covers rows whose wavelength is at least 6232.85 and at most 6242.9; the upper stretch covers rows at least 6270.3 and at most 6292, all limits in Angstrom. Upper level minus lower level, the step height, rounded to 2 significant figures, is 0.12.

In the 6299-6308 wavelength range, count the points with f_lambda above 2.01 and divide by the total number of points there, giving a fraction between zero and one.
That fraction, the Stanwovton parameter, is 0.83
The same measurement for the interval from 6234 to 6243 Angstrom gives 0.67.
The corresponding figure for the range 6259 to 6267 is 0.33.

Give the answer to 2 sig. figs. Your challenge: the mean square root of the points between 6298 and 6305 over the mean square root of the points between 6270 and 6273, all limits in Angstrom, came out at 0.96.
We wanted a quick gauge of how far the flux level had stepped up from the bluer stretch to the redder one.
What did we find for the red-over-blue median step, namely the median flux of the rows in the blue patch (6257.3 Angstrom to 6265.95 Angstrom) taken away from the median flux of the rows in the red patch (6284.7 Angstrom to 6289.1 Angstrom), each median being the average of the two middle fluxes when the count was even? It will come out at 0.30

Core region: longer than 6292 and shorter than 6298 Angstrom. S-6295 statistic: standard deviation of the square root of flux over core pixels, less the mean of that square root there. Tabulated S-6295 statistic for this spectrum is -1.41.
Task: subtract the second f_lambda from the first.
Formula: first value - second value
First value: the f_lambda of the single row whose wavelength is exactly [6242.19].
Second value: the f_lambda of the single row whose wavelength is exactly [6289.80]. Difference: 0.29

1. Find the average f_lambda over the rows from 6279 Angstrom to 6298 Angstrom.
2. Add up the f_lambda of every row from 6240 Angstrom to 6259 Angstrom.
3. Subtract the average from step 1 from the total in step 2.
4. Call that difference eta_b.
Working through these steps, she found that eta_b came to 25.5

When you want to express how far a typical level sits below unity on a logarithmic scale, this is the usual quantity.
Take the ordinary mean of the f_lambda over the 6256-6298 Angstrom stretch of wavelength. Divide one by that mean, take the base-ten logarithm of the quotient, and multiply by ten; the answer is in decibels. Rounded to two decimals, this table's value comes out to -3.44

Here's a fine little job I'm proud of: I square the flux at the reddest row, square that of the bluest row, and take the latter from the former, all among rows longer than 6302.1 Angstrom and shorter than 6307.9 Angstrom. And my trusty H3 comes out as 1.1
